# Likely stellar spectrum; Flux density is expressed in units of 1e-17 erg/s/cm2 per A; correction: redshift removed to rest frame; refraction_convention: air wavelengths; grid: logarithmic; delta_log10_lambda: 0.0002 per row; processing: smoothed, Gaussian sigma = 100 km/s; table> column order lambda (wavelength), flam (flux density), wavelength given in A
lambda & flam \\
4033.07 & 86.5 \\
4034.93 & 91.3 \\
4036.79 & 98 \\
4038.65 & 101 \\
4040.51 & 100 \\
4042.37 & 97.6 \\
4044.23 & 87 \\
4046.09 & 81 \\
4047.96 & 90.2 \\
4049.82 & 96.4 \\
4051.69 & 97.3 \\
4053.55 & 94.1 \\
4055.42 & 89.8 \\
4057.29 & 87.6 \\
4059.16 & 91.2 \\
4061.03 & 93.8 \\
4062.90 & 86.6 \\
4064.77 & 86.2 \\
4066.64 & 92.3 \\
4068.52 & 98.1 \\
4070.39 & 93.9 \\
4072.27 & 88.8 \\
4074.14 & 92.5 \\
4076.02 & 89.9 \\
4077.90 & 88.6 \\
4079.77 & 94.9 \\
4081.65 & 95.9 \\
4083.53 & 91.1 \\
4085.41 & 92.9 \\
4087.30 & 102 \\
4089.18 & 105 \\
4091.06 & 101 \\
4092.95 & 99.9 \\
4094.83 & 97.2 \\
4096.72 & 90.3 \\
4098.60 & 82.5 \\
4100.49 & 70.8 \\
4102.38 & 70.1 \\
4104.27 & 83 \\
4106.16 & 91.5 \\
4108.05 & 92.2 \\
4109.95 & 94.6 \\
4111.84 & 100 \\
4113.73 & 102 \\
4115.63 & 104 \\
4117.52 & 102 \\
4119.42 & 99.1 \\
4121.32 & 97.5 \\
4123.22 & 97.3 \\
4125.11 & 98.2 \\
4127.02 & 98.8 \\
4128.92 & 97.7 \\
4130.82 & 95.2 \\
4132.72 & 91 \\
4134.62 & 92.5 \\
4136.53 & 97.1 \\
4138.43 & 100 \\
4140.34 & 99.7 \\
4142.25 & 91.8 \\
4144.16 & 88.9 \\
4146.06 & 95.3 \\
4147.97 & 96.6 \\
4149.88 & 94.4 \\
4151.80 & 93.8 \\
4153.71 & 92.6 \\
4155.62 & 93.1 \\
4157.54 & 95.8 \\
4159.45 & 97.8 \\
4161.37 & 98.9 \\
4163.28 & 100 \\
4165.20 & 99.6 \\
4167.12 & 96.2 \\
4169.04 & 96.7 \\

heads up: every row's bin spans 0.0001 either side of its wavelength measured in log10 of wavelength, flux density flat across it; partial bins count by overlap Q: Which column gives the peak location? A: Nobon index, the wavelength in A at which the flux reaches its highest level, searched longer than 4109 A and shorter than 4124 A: 4115.63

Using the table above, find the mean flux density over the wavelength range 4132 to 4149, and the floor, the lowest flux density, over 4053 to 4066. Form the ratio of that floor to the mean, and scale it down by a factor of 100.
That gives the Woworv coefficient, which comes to 0.0091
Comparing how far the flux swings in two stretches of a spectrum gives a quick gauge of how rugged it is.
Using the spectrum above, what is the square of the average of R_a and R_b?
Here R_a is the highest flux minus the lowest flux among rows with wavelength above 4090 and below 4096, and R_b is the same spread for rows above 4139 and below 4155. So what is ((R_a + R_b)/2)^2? 53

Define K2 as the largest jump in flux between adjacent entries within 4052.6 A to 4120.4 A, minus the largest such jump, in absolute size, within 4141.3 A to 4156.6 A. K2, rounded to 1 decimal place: 6.5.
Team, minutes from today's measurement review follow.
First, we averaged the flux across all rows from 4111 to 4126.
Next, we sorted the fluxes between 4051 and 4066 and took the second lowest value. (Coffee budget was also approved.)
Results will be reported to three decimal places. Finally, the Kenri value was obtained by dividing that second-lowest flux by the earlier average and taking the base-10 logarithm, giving -0.063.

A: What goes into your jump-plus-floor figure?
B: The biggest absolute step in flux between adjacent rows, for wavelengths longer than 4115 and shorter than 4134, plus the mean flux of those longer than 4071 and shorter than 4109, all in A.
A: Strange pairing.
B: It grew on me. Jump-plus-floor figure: 95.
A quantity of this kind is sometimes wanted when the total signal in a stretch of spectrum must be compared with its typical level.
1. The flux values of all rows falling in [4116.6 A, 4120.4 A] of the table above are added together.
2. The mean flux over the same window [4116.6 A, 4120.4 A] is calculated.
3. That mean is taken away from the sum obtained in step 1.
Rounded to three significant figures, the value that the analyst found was 101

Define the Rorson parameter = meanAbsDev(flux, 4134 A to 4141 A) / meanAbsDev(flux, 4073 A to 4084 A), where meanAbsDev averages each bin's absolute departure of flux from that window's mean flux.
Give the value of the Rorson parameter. 1.11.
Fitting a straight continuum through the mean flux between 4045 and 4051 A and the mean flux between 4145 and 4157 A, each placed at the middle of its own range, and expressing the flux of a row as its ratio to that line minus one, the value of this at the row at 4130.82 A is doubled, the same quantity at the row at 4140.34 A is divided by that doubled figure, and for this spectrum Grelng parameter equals 1.6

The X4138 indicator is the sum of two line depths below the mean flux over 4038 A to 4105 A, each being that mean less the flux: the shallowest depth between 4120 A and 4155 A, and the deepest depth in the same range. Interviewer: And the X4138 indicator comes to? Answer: -6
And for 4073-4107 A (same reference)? 8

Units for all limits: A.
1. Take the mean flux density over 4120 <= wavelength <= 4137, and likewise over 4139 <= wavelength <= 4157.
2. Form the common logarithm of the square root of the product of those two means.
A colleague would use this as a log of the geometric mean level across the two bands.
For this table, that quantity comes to 1.98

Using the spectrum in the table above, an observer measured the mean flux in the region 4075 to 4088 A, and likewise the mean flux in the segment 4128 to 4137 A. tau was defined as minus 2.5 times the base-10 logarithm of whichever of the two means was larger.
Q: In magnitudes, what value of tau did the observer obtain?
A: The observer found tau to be -4.94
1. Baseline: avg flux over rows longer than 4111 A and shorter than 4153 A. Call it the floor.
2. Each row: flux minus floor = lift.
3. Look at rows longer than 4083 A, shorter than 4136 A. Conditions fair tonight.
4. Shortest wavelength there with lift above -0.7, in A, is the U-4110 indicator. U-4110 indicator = 4087.30 A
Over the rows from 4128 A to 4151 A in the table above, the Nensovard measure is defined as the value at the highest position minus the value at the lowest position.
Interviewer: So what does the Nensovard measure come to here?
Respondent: -3.3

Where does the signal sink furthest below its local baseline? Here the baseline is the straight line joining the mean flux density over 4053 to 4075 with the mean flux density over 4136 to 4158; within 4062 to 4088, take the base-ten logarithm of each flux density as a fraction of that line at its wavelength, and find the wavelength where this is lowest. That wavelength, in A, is 4064.77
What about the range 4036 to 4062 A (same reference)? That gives 4046.09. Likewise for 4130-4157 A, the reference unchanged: 4144.16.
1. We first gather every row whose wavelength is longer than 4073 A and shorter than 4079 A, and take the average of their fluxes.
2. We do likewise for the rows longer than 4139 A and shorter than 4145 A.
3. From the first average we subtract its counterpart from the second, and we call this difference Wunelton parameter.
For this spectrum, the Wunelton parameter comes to -3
